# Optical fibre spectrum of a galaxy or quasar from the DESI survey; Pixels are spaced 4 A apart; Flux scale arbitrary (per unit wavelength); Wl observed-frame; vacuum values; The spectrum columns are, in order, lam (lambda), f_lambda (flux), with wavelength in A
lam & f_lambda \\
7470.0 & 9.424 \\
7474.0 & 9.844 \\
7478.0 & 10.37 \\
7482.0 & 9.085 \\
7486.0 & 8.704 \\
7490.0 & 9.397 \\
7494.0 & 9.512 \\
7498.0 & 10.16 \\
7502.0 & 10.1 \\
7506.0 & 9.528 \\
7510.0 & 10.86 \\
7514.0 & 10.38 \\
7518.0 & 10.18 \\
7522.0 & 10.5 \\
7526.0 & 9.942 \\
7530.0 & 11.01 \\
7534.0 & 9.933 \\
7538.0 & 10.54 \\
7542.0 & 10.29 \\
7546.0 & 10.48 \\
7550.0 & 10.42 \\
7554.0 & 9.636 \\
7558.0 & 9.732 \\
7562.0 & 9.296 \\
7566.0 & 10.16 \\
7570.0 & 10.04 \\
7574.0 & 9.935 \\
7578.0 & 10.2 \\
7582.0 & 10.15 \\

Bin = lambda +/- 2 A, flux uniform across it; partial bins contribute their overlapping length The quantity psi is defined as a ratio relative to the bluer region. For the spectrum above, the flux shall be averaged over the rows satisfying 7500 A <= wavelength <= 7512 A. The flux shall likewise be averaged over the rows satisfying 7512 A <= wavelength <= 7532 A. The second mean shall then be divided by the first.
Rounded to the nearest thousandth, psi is 1.024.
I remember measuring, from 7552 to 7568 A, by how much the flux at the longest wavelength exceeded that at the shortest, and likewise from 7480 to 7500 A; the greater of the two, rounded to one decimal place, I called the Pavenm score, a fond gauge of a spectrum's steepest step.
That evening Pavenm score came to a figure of 1.1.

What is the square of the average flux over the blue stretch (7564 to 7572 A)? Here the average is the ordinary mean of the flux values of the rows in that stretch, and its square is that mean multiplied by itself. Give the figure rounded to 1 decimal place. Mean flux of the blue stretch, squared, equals 102.0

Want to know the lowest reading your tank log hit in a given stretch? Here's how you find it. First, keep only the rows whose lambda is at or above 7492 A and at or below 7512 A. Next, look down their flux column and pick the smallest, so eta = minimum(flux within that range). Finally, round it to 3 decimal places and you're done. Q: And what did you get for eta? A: 9.512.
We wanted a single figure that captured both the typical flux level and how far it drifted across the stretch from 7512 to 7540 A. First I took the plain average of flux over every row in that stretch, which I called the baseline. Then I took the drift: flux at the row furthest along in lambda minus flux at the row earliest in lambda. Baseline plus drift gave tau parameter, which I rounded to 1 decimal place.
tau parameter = 10.5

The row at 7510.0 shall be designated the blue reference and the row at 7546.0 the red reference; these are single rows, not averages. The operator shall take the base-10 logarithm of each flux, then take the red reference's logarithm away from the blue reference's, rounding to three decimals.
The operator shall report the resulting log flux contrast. 0.015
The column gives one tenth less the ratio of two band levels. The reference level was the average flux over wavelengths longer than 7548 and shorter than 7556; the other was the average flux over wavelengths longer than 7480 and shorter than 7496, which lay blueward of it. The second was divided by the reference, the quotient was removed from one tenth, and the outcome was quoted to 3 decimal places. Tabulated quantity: -0.815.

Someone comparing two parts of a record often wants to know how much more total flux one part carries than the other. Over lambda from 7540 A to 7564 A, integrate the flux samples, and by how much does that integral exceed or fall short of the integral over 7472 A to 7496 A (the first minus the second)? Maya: 12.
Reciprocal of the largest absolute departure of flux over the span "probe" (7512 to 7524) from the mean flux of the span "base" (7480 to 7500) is 0.89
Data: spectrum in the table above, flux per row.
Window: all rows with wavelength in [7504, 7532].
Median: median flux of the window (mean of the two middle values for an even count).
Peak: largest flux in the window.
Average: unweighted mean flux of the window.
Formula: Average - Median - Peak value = -11.0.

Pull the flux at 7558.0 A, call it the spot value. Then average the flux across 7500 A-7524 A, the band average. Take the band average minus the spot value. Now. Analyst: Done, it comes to 0.5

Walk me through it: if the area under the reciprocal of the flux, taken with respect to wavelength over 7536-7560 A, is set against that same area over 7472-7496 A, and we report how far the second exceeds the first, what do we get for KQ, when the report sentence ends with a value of 0.18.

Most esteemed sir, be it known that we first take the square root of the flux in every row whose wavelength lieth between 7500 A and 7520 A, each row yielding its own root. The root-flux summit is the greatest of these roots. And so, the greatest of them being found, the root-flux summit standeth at 3.30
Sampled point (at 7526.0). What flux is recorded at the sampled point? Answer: 9.942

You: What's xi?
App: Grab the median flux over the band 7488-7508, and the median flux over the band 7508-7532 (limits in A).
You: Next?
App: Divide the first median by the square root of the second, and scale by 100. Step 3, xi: 295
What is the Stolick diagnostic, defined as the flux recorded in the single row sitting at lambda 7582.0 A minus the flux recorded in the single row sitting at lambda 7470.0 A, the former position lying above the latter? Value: 0.7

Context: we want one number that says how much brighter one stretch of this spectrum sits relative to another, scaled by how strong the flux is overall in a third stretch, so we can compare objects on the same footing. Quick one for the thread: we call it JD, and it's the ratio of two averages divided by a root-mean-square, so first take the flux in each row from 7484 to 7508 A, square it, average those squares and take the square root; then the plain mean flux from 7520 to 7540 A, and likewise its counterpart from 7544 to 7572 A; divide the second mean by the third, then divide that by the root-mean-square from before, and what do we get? 0.109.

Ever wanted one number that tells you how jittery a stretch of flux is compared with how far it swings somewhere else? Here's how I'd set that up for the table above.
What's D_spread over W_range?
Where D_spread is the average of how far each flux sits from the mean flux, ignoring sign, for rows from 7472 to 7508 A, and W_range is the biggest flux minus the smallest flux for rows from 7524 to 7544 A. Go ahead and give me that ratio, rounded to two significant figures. 0.40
